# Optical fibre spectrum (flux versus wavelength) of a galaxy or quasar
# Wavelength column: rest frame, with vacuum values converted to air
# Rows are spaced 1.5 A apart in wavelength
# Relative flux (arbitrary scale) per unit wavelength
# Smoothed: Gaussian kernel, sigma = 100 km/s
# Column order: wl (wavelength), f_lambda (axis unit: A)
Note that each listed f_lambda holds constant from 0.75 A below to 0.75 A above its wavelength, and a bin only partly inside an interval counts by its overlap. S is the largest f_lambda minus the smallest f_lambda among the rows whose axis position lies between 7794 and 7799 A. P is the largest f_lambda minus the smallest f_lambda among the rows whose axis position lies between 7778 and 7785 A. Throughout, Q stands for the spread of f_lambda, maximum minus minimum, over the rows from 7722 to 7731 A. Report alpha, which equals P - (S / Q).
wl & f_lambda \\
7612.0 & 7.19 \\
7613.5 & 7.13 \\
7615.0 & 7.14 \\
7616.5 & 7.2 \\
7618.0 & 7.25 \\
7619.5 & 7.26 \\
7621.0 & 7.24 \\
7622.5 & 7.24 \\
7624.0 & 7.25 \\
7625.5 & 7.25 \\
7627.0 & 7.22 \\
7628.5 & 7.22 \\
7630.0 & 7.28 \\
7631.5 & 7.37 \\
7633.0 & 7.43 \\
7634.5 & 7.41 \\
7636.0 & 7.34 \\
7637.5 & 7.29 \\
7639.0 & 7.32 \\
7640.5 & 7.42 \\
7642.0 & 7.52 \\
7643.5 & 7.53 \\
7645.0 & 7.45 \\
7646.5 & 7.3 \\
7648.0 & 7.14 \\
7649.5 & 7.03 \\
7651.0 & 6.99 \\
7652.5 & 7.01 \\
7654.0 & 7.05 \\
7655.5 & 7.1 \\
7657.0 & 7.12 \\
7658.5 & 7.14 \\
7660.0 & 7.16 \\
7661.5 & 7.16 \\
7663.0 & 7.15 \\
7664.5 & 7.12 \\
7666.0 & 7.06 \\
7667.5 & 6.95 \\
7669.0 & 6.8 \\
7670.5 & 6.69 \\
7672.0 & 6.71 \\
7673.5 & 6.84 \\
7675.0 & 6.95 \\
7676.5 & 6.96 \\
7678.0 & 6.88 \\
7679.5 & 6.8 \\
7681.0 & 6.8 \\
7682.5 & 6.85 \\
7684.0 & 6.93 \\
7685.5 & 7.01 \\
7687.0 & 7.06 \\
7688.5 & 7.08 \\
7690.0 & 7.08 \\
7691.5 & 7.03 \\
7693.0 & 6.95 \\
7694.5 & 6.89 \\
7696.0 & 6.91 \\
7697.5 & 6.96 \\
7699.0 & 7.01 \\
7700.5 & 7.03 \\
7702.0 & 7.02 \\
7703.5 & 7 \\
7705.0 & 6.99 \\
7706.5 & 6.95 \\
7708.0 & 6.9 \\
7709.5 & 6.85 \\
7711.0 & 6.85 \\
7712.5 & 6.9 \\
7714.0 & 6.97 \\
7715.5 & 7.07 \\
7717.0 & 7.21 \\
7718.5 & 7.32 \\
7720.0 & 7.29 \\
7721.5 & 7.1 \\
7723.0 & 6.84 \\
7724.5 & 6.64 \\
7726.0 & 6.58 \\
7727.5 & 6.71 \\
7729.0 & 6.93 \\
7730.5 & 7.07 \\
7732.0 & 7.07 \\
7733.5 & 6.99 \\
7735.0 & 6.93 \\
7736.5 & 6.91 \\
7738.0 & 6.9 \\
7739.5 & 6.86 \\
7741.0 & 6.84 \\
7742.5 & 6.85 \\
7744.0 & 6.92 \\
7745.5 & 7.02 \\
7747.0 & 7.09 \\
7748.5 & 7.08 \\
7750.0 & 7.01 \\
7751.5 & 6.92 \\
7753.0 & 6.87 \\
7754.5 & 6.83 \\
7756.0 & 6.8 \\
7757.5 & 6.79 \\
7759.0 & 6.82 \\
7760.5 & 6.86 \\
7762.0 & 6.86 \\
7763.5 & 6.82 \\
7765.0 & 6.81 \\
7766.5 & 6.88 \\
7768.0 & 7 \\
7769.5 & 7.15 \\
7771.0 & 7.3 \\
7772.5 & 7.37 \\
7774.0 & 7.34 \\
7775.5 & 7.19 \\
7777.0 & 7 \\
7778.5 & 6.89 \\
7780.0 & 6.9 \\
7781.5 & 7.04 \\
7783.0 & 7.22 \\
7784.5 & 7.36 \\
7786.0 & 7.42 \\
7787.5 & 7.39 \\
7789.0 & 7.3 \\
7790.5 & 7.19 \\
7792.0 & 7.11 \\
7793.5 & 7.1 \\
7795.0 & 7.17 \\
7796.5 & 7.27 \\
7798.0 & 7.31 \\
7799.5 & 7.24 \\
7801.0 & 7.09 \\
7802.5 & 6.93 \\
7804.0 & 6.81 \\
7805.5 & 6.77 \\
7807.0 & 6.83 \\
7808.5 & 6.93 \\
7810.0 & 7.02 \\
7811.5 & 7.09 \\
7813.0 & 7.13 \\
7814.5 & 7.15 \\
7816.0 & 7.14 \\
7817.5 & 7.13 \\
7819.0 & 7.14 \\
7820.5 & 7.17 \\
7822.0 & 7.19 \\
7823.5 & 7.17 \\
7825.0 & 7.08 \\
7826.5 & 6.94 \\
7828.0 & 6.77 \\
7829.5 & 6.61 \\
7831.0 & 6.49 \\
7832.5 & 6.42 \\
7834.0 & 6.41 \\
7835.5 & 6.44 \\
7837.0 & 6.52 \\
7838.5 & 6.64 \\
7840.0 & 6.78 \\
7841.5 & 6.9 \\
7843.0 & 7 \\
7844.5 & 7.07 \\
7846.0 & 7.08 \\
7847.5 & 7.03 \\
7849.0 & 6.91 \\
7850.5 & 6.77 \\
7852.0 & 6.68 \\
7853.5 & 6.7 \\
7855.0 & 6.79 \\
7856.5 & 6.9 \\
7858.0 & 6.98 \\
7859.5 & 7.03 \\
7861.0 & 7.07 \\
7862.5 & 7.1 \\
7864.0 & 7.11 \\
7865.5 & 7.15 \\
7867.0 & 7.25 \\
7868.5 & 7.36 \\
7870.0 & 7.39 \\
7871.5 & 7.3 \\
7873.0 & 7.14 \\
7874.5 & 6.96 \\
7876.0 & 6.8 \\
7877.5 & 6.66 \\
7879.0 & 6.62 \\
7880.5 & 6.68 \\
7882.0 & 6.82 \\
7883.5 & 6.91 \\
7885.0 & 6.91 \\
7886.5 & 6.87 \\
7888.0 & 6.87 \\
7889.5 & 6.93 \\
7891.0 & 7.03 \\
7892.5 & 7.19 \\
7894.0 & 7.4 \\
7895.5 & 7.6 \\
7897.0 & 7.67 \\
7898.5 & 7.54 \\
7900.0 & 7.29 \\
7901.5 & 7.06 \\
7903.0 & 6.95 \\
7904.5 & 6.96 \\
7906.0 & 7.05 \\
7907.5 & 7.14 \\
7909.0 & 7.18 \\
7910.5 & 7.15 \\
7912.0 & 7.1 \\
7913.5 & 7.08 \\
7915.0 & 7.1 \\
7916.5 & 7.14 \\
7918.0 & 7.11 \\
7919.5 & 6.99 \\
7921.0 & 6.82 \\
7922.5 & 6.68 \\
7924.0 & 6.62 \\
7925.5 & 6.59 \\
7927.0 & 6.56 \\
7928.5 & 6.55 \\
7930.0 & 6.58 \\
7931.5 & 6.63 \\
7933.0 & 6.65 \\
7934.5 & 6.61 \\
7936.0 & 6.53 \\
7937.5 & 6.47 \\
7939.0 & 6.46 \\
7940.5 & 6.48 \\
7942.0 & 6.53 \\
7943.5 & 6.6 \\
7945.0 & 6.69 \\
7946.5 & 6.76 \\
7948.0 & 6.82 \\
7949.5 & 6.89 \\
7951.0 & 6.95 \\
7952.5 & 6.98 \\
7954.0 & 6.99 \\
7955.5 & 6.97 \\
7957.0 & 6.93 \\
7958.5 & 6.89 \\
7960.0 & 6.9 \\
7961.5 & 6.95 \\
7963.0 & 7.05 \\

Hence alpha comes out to 0.2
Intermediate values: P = 0.47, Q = 0.49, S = 0.1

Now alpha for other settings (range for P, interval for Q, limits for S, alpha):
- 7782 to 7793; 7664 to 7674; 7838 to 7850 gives -0.7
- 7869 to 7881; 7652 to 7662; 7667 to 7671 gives -1.0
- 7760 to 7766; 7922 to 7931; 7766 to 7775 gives -3.7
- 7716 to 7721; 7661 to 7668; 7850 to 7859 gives -1.3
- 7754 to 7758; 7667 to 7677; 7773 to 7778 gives -1.2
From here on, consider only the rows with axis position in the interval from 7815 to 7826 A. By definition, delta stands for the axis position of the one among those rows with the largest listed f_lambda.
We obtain 7822.0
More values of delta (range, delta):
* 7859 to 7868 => 7867.0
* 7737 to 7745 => 7744.0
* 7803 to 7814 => 7813.0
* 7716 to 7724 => 7718.5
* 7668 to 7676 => 7675.0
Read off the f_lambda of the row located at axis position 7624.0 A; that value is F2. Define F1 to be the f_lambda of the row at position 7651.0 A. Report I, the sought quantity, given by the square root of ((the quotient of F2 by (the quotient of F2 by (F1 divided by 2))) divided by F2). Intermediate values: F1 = 6.99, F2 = 7.25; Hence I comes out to 0.694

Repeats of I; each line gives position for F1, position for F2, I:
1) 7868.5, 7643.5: 0.699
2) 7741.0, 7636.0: 0.683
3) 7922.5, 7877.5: 0.708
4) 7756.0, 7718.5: 0.682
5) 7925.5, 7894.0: 0.667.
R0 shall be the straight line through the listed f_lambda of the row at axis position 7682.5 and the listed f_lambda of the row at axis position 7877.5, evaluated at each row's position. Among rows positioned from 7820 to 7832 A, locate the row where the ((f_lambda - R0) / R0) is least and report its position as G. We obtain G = 7831.0 A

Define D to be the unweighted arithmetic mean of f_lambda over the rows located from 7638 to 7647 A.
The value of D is 7.42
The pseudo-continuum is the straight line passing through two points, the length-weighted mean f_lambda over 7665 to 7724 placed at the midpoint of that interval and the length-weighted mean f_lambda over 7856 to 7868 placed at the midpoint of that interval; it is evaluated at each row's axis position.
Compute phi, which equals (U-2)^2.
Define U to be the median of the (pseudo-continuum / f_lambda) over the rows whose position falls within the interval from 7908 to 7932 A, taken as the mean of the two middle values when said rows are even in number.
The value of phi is 0.94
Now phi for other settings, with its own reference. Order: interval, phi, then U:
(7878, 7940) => 0.95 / 1.03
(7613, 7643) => 1.10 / 0.95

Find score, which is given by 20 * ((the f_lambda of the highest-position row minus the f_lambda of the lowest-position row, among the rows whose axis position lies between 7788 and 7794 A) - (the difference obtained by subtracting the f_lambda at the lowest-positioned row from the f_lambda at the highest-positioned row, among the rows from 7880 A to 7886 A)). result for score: -9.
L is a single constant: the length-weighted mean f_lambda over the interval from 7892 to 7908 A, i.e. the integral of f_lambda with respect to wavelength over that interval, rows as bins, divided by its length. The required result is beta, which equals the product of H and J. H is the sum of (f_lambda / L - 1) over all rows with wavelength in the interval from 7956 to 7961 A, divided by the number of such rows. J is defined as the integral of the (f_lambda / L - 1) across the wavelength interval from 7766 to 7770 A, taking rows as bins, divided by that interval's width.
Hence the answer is 0.0017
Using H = -0.049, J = -0.035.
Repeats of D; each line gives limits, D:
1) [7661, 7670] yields 7.04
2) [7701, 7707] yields 6.99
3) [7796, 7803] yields 7.17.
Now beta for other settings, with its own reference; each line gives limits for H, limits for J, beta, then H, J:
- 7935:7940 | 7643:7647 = -0.0024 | -0.107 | 0.023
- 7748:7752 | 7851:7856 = 0.0026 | -0.036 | -0.073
